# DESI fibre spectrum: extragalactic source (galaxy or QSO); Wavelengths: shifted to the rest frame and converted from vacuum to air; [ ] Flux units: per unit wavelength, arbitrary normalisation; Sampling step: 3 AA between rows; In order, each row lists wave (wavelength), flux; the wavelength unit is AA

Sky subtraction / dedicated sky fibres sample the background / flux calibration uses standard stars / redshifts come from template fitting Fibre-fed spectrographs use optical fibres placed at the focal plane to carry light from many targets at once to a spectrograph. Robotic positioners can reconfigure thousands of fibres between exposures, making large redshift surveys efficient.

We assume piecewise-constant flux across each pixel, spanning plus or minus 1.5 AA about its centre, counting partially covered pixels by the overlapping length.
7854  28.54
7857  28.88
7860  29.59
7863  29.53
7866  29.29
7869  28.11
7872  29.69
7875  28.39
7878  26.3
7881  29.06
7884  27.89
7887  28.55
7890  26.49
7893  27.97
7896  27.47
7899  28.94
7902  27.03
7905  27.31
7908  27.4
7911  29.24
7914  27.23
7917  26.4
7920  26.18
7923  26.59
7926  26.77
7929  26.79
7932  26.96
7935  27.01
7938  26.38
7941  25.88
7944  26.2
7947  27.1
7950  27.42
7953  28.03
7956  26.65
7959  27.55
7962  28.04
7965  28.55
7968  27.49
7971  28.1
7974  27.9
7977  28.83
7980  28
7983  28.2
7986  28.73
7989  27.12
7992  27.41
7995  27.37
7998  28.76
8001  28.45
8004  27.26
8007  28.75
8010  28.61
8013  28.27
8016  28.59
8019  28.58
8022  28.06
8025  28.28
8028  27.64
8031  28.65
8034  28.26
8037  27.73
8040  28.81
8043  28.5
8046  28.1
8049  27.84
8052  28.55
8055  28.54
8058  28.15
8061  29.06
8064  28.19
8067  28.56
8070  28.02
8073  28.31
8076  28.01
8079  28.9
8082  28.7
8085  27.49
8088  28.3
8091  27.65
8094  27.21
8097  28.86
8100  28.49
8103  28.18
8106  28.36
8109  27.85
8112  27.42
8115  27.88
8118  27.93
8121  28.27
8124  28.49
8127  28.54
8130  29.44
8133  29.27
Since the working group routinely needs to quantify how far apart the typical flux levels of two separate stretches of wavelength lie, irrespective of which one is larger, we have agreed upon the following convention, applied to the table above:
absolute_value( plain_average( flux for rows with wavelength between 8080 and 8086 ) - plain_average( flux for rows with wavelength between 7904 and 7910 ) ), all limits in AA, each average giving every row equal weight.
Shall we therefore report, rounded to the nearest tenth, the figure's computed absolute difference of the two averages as 0.7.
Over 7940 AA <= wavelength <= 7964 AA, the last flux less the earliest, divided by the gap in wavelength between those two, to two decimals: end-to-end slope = 0.10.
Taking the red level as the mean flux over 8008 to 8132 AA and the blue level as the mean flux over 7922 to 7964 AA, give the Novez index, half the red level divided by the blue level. 0.524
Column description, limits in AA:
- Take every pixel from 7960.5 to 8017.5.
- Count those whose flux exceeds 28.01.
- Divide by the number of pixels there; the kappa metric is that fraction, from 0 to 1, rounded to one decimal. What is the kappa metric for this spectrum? 0.6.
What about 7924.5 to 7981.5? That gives 0.3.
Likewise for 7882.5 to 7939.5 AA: 0.2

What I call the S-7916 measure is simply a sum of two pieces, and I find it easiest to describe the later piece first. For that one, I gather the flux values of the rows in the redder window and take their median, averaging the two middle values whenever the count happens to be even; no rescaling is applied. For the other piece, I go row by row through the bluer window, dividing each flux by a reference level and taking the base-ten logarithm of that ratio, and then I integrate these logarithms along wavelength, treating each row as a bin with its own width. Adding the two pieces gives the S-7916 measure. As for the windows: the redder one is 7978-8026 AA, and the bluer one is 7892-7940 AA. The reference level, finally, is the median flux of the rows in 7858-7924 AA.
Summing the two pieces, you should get 27.7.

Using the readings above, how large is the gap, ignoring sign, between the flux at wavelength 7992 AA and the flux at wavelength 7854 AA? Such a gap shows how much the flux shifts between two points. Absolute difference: 1.13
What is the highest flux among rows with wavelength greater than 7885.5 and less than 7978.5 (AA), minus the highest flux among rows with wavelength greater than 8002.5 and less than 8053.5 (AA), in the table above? 0.4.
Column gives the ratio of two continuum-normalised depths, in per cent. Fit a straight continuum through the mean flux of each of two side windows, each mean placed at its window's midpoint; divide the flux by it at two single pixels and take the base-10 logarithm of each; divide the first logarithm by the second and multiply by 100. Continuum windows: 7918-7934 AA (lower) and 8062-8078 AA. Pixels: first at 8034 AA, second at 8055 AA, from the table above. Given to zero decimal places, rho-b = 90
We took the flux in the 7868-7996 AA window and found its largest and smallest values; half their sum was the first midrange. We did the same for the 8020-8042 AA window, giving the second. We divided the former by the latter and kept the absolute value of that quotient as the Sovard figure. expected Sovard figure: 0.98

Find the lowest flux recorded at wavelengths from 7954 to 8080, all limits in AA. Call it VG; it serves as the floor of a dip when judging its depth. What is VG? 26.65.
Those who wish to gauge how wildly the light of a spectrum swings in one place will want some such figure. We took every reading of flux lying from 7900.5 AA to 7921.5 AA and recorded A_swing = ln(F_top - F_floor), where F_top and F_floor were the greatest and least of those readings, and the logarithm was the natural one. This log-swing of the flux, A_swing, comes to 1.1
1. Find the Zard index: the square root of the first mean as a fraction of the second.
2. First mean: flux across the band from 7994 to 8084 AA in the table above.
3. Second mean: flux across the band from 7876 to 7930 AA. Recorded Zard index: 1.02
